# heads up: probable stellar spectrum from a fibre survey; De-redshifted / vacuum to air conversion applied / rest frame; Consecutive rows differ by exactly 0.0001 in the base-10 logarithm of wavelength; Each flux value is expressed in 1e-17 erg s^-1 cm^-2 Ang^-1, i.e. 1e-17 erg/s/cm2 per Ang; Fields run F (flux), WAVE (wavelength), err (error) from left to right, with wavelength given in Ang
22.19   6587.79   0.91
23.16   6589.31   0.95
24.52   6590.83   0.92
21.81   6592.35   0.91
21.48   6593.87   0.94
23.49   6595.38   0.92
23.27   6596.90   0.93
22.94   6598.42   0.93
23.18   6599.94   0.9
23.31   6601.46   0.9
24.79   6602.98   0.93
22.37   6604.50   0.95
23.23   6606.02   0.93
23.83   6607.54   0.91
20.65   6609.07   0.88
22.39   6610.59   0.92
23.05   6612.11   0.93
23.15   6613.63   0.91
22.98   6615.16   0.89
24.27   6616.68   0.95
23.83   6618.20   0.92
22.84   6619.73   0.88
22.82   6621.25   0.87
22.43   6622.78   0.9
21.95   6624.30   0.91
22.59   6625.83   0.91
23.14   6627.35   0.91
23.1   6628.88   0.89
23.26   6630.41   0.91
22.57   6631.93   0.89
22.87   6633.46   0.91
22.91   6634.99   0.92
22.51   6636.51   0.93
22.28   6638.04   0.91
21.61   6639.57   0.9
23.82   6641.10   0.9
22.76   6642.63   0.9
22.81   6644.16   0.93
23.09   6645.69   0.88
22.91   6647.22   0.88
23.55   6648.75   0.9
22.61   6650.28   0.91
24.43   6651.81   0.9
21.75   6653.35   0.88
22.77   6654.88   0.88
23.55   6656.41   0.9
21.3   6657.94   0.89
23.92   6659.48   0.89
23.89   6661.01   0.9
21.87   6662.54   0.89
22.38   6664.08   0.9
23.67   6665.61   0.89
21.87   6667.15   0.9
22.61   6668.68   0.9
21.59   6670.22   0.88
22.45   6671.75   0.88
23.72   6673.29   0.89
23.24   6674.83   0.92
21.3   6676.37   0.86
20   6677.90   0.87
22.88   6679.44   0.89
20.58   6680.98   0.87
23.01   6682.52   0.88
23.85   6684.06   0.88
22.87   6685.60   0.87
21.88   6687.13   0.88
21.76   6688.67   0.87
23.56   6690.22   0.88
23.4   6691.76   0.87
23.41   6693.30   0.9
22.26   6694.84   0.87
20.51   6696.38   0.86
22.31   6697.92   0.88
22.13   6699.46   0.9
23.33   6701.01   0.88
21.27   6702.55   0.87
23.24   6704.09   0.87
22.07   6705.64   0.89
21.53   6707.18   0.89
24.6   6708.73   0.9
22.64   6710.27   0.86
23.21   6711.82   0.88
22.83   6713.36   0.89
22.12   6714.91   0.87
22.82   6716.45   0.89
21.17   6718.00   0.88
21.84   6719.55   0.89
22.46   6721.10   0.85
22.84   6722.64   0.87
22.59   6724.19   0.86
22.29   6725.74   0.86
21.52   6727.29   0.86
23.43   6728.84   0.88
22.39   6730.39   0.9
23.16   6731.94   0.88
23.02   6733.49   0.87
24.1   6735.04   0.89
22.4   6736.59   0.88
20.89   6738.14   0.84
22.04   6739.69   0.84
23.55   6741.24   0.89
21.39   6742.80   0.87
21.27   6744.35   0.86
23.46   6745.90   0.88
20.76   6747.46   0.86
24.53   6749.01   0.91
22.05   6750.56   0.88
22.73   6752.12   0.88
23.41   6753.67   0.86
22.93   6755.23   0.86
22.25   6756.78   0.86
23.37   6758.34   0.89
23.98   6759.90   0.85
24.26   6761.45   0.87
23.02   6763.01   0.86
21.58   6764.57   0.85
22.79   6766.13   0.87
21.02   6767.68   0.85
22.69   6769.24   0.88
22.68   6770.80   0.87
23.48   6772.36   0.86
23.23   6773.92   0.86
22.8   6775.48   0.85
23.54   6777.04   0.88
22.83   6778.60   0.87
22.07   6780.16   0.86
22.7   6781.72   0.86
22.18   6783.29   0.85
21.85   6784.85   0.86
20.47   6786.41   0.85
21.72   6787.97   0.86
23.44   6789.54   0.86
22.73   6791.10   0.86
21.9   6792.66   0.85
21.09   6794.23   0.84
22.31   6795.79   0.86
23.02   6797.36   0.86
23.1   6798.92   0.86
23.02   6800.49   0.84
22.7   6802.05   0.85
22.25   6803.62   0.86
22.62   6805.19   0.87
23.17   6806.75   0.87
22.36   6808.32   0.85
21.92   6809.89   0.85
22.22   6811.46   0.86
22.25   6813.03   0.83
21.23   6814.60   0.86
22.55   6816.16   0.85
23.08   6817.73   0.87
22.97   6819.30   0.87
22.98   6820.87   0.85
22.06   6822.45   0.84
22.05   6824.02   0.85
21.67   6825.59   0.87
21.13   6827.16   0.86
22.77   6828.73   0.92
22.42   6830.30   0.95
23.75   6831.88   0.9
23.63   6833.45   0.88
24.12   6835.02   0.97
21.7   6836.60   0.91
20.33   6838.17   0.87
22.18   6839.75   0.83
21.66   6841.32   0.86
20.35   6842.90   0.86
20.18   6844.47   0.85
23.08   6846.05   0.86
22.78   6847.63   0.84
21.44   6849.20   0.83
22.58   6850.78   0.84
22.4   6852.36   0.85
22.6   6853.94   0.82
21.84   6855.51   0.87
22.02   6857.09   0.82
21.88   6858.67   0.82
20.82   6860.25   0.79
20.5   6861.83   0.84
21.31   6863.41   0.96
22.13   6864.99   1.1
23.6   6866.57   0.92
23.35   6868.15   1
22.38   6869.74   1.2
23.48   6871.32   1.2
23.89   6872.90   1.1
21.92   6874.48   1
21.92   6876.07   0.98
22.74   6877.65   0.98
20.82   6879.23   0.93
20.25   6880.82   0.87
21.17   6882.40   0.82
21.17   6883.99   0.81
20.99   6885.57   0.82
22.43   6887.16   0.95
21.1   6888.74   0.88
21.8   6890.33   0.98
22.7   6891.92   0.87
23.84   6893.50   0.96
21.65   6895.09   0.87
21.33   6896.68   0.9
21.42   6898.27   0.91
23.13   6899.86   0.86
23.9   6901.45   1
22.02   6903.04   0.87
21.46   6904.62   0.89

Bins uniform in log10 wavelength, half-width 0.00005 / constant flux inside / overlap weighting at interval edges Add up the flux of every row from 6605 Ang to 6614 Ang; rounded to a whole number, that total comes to 136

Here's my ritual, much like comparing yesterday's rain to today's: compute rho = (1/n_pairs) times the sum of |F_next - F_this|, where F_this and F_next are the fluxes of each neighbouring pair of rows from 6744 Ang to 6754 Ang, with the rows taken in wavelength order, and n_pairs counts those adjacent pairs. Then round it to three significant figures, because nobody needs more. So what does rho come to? 2.08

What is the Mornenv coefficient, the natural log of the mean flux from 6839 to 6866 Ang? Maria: 3.080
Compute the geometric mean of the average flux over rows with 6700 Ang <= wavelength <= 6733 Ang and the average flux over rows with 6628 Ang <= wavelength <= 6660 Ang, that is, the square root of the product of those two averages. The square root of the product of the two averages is 22.7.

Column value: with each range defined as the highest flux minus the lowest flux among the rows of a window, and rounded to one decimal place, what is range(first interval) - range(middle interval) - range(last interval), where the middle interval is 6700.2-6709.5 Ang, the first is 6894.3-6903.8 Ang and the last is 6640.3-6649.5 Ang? -1.8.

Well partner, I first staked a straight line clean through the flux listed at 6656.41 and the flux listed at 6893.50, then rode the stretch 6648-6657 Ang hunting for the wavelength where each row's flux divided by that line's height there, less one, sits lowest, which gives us 6653.35 Ang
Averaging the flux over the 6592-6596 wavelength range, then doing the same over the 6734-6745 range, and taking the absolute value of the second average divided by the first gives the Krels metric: 1.00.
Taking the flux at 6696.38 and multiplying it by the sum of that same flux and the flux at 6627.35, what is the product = 895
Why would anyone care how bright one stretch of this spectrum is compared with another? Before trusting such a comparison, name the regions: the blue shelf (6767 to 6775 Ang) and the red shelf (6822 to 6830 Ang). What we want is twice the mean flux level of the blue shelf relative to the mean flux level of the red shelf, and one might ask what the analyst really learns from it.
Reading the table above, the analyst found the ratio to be 2.06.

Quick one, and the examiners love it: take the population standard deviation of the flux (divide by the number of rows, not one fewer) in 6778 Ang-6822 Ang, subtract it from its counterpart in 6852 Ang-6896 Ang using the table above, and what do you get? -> 0.3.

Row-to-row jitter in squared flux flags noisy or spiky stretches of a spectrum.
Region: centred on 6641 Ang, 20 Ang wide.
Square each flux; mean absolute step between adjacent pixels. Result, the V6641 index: 27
